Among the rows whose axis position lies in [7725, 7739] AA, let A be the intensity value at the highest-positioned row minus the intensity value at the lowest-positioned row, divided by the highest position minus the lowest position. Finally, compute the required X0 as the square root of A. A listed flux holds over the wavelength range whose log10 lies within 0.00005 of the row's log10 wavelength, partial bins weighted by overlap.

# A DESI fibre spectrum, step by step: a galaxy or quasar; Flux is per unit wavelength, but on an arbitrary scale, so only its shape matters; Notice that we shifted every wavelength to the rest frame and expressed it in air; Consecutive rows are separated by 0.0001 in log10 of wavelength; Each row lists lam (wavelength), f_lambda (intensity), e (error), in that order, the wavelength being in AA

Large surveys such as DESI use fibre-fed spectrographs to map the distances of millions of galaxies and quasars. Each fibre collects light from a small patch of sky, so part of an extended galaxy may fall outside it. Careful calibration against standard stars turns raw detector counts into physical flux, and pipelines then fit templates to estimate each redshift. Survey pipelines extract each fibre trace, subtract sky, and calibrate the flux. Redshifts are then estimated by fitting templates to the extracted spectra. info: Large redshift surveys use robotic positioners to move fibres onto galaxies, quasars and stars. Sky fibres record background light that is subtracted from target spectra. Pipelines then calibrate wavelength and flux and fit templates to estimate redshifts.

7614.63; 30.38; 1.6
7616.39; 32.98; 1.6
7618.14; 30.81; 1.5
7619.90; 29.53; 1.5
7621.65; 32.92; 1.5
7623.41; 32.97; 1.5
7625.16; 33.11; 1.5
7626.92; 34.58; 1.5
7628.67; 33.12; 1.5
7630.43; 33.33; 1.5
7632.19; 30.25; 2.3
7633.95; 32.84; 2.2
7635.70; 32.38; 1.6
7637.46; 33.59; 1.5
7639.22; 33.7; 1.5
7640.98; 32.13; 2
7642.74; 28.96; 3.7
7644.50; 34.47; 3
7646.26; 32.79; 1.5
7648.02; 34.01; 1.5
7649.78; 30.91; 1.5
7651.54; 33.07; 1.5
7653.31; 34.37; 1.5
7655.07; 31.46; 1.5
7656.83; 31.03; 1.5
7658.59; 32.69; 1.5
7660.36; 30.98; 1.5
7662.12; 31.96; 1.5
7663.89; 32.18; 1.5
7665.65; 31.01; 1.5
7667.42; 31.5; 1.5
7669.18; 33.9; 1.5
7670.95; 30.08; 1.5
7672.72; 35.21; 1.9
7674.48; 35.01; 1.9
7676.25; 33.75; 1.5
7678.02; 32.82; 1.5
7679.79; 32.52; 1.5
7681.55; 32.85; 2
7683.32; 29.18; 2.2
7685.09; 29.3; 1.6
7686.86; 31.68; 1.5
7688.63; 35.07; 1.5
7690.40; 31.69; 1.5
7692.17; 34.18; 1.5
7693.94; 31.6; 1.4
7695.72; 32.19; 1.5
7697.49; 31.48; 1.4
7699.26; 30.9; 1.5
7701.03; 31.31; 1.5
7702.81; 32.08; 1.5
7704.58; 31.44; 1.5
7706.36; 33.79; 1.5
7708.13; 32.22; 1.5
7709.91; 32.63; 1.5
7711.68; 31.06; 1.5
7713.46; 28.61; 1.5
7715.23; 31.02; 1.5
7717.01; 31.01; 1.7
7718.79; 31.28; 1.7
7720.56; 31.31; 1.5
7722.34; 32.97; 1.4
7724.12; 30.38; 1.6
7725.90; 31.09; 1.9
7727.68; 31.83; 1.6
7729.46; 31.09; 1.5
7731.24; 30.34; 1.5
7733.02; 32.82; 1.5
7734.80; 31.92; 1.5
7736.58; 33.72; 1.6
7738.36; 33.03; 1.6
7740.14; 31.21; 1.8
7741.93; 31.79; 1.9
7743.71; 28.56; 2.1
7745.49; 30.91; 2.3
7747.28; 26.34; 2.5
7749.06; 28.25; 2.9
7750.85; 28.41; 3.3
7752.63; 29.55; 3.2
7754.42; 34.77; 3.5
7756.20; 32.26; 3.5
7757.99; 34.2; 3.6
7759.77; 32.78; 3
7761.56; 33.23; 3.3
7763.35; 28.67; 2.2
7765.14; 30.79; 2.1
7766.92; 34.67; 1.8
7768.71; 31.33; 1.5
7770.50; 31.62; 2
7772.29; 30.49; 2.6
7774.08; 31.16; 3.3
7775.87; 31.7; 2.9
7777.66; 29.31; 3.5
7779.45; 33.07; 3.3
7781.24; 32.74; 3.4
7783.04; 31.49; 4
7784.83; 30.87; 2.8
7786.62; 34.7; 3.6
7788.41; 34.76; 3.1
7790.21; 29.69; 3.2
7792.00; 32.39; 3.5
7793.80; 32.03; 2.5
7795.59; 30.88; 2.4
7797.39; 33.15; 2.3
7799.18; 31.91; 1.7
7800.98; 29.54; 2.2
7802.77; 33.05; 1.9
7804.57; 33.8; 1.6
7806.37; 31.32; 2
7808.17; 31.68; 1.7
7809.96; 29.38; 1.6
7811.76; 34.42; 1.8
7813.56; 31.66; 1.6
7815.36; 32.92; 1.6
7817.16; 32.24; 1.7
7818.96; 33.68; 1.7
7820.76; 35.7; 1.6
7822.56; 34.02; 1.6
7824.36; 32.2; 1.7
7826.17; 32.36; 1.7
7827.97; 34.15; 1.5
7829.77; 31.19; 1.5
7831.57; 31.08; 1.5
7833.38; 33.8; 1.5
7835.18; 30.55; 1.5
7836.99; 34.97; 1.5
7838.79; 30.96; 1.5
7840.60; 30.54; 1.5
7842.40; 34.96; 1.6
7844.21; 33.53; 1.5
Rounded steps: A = 0.16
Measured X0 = 0.39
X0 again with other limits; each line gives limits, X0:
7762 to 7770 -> 0.70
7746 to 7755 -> 1.09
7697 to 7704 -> 0.34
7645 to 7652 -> 0.23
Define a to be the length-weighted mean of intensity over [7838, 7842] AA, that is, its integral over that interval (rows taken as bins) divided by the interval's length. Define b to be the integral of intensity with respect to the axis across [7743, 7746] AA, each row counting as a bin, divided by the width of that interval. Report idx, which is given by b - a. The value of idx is -1.6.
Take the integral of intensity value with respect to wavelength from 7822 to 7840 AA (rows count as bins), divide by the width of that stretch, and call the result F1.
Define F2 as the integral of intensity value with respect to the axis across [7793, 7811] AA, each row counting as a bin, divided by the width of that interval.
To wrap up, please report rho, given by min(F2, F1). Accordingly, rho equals 31.7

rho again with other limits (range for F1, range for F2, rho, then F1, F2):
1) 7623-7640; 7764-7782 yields 31.7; 33.0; 31.65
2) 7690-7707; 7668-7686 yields 32.0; 32.0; 32.45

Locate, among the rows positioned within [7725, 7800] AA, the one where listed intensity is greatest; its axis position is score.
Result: 7754.42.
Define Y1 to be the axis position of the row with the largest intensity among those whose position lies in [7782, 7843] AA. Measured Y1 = 7820.76 AA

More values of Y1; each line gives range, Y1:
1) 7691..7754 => 7692.17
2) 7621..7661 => 7626.92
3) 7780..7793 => 7788.41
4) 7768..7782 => 7779.45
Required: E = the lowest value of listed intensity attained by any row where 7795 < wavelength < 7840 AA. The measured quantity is 29.38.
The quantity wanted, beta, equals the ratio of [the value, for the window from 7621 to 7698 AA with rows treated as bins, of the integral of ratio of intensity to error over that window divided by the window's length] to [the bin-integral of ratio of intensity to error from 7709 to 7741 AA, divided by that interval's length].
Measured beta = 1.00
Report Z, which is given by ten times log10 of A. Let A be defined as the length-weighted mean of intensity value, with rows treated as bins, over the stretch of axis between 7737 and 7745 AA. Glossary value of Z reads 15.0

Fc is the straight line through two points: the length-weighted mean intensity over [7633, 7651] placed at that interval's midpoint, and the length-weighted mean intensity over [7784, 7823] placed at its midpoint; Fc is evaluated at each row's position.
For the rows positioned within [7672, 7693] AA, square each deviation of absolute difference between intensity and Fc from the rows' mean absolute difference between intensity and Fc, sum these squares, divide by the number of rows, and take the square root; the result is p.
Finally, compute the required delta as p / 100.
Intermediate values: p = 1.14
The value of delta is 0.0114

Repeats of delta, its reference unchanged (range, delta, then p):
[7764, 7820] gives 0.0087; 0.87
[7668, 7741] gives 0.0091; 0.91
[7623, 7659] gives 0.0087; 0.87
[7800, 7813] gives 0.0092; 0.92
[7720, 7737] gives 0.0062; 0.62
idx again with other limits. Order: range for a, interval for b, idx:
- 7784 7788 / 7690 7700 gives -1.1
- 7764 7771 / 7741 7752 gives -3.0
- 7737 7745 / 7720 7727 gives 0.1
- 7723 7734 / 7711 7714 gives -1.4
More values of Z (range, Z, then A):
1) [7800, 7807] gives 15.0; 31.9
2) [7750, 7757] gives 15.0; 31.3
